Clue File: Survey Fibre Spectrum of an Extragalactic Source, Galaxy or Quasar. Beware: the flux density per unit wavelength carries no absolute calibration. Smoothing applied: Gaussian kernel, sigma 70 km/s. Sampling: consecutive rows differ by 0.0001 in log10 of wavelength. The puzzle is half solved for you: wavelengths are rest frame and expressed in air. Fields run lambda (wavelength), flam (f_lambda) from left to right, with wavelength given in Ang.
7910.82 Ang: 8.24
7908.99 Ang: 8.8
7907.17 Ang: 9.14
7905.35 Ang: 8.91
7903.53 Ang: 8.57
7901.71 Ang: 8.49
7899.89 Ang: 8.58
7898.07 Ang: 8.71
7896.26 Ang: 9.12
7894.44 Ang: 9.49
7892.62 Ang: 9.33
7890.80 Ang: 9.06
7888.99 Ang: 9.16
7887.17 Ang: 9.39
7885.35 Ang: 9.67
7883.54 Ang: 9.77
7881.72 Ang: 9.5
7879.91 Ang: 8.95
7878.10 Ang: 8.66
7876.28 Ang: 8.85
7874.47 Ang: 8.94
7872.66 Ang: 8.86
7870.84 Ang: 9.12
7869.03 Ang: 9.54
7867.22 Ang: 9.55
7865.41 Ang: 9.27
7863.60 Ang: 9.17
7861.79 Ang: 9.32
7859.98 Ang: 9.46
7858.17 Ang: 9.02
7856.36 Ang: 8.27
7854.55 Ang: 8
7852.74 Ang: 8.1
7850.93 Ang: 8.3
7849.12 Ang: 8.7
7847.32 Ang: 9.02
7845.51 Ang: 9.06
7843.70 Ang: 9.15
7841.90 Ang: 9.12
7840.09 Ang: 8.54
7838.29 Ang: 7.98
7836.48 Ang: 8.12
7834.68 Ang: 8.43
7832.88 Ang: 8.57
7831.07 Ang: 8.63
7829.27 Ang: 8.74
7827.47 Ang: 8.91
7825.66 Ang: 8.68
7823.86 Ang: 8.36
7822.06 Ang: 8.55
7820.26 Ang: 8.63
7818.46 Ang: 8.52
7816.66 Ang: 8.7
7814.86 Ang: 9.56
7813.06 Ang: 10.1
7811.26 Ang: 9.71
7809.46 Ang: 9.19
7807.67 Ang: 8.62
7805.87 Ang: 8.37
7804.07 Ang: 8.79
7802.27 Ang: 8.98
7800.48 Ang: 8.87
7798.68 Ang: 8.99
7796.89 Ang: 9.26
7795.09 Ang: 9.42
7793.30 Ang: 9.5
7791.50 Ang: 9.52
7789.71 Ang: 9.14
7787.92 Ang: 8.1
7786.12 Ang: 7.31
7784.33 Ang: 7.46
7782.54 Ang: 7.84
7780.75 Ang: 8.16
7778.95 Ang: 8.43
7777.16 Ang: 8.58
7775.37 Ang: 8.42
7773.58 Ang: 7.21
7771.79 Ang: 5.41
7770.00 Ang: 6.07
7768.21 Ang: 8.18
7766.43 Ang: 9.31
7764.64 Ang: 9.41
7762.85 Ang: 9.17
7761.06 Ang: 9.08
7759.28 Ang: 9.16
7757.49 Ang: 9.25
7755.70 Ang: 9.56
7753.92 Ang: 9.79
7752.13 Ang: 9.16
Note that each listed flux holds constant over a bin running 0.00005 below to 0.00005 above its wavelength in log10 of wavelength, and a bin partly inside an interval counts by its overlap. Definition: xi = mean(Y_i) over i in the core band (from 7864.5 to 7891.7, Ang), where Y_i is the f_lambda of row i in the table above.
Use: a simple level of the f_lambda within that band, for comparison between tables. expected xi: 9.2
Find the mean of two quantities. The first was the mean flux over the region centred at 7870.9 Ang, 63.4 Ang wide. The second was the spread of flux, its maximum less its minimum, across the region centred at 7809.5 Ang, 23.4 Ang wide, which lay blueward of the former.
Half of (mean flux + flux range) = 5.4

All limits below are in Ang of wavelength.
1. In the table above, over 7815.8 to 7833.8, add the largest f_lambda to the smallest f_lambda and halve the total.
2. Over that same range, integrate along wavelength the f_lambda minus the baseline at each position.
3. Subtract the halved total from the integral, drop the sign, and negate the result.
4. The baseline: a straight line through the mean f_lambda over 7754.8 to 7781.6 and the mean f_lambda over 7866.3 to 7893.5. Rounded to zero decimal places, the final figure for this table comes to -12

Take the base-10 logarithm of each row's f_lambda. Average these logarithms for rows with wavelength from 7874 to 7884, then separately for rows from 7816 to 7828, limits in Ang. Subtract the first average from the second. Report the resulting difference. -0.024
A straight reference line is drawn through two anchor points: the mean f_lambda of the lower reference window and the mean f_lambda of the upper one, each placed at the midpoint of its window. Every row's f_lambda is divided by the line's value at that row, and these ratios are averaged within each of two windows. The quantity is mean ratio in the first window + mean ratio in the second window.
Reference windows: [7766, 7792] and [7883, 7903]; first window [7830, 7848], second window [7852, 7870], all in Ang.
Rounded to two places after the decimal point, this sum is 2.03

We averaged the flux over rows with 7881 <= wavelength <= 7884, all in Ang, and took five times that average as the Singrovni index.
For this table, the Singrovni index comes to 48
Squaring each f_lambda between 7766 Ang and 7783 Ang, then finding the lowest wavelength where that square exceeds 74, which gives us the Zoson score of 7766.43 Ang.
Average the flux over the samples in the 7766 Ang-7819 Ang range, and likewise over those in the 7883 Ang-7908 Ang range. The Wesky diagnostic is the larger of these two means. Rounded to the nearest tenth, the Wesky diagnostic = 9.1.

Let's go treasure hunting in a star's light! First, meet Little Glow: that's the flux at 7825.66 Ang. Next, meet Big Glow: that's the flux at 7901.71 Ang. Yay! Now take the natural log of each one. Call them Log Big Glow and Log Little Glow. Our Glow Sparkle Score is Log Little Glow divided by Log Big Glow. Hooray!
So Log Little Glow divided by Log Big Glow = 1.01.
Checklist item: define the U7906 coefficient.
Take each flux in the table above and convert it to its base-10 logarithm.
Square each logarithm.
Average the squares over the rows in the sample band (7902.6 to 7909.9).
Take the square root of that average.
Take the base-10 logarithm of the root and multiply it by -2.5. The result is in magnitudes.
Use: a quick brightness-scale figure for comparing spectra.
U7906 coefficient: 0.059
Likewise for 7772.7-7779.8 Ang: 0.101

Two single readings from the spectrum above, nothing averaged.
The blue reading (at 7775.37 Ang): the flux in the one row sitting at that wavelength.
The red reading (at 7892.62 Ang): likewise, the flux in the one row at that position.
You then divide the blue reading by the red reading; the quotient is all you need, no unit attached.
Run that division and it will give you 0.90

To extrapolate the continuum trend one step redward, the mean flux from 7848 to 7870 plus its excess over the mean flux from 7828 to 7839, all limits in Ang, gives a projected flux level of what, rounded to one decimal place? 9.4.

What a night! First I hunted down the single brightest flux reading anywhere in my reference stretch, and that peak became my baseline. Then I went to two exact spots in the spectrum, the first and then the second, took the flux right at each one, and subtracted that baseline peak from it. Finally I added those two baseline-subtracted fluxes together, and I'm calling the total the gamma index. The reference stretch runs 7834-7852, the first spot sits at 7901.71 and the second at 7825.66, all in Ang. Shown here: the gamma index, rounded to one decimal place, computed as -1.1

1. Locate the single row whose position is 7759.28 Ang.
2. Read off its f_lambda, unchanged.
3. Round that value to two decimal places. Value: 9.16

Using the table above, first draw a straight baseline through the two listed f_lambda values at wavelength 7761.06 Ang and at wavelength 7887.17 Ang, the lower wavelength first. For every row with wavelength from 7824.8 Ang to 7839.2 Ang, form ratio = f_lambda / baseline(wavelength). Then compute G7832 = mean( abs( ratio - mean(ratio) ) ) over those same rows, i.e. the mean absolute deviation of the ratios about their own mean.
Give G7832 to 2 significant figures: 0.028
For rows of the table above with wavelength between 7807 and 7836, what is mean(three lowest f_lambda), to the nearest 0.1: 8.4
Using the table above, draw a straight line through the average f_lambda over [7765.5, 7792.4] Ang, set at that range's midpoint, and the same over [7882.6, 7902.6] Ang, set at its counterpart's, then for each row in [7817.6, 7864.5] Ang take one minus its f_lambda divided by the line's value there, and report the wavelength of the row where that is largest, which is 7854.55 Ang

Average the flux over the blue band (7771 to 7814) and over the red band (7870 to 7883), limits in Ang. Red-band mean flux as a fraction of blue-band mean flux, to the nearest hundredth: 1.05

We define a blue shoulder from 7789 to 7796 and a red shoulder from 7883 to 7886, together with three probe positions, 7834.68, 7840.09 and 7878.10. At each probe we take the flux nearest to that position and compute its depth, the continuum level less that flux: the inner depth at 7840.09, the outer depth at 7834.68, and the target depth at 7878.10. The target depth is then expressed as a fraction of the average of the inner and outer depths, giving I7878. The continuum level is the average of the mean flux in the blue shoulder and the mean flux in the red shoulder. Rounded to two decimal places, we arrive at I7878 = 0.84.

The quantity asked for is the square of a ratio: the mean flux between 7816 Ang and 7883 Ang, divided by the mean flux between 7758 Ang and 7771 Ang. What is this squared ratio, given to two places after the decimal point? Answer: 1.04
